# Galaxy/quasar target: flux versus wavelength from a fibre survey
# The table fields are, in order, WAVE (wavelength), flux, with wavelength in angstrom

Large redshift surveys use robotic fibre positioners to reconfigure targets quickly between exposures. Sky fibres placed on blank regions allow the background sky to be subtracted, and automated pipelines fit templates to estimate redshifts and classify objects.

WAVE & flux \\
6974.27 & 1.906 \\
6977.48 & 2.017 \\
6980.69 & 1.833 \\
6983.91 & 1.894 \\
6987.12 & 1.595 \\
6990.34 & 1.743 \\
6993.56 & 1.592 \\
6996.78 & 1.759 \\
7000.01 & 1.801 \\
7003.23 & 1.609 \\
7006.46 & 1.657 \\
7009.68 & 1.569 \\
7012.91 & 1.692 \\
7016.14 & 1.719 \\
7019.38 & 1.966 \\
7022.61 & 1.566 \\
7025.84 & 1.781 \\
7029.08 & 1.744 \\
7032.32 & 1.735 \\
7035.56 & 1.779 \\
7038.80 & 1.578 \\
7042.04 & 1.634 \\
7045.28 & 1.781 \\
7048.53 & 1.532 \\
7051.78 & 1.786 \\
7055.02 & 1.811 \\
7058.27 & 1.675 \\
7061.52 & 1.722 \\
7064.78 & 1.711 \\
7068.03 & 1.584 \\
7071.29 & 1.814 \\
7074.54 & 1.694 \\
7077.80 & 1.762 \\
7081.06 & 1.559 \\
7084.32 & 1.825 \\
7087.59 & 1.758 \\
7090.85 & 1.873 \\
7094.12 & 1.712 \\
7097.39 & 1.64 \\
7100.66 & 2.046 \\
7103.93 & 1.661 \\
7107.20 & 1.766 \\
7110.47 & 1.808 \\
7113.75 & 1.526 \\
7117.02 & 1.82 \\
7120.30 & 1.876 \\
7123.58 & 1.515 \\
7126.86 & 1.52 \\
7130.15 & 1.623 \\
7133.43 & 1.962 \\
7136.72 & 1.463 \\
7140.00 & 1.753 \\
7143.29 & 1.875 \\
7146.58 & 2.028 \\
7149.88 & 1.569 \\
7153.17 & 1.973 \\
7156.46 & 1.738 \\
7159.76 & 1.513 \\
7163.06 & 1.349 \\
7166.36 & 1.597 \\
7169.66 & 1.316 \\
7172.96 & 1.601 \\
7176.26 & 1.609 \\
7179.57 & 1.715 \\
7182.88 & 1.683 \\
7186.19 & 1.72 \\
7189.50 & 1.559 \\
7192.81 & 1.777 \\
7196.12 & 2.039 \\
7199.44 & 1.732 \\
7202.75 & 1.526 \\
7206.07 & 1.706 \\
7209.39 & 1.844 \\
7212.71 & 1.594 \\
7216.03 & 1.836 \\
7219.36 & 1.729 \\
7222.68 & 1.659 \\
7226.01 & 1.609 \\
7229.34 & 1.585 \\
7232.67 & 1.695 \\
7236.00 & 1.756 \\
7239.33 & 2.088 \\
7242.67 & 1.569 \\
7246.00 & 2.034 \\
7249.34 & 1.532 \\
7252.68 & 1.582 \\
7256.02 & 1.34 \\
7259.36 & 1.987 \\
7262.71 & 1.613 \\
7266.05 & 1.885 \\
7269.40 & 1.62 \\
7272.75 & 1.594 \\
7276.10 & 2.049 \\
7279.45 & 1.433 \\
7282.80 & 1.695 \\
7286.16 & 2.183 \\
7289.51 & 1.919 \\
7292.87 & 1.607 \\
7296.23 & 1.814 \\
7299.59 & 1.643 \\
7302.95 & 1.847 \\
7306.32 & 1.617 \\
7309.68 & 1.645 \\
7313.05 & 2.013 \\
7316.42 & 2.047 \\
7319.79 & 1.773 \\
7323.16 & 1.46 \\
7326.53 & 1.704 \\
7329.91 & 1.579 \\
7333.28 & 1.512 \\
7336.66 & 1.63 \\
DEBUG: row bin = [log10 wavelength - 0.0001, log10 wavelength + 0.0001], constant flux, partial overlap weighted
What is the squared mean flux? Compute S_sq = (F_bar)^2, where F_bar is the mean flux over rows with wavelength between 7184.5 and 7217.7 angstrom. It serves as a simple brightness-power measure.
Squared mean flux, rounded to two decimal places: 3.00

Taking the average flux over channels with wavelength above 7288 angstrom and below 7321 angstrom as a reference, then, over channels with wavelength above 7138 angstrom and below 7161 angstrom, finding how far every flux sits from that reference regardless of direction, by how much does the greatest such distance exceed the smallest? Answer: 0.24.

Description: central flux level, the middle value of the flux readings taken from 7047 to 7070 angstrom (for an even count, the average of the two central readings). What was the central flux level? 1.71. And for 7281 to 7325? 1.77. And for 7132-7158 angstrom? 1.81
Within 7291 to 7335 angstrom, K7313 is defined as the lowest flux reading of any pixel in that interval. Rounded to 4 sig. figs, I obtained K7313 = 1.460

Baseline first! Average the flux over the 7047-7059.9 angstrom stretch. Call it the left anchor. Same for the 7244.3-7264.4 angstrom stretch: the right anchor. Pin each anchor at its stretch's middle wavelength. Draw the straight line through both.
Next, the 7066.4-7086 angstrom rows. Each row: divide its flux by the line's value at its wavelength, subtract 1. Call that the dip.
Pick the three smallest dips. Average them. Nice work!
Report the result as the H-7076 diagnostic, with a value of -0.05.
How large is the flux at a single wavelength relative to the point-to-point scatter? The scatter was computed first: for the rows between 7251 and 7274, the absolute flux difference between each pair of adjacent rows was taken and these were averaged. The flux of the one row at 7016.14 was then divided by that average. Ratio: 6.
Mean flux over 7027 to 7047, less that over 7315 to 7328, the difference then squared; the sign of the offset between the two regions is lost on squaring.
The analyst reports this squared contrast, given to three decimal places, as 0.001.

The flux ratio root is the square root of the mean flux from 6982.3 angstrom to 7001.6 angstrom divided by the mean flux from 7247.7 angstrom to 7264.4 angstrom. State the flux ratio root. 1.04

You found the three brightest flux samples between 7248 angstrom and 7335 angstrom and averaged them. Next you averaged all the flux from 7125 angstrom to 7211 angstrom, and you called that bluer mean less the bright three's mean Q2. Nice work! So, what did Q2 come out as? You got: -0.41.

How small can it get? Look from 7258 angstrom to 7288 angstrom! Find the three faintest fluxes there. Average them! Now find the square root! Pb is 1.24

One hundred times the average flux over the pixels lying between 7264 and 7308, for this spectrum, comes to 176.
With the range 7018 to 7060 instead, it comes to 172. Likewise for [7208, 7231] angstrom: 169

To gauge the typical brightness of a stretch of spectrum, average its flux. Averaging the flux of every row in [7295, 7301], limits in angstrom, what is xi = 1.73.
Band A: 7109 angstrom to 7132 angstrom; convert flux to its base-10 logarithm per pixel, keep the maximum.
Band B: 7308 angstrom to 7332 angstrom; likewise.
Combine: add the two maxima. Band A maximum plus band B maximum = 0.58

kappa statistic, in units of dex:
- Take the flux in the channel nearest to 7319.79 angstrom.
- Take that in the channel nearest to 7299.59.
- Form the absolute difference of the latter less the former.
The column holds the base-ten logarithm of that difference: -0.89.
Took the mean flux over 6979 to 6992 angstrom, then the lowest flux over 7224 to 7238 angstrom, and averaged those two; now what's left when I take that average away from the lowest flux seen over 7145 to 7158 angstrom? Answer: -0.11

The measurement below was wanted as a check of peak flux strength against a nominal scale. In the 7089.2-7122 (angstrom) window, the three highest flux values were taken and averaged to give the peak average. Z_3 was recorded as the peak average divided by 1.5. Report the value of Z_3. 1.288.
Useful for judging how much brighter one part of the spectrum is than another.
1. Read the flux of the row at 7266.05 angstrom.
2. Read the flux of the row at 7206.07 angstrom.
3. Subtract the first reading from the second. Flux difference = -0.18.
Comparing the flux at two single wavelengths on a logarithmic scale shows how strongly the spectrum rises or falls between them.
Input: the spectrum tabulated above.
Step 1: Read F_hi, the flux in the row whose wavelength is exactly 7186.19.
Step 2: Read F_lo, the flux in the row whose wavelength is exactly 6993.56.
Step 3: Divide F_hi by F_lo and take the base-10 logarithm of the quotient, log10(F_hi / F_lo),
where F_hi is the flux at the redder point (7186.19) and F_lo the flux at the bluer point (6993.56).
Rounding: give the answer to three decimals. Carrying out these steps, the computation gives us 0.034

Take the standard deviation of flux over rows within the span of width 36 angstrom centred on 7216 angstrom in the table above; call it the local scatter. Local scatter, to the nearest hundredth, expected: 0.10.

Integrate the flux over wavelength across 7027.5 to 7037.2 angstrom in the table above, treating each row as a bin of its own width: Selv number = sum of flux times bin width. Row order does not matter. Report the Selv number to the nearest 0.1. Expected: 17.0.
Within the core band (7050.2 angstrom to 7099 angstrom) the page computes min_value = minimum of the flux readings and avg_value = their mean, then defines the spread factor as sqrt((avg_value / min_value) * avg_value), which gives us 1.38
